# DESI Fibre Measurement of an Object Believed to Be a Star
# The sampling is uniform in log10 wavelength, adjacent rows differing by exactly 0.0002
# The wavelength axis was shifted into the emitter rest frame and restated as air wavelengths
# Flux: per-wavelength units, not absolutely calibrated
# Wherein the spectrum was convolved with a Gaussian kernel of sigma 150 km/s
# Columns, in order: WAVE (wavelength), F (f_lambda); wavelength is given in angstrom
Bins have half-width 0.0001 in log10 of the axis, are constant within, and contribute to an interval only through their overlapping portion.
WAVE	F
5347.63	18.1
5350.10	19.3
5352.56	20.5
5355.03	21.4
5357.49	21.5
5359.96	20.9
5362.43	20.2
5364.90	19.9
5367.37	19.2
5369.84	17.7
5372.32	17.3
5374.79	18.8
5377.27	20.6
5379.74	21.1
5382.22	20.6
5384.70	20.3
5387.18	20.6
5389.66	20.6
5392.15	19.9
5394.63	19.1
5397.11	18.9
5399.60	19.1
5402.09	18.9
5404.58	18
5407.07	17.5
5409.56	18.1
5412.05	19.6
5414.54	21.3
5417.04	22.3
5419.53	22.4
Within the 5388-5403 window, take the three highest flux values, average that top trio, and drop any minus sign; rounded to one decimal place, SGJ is 19.9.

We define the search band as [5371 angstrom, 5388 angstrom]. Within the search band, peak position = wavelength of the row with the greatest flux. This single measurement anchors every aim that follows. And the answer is 5379.74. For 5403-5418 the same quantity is 5417.04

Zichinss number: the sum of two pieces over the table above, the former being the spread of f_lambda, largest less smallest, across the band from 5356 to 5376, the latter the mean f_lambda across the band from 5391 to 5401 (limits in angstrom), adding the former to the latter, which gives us 23.4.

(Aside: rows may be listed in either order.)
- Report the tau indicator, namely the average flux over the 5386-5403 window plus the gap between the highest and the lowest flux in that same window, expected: 21.3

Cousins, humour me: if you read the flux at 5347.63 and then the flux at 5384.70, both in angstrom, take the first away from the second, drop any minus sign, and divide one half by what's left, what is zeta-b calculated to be 0.23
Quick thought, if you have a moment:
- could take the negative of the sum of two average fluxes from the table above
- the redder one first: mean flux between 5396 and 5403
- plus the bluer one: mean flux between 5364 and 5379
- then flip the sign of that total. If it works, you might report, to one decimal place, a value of -37.9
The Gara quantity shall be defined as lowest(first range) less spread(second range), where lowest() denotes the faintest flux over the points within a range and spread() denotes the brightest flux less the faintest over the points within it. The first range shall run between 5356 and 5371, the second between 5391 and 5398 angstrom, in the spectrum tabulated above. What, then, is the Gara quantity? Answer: 16.7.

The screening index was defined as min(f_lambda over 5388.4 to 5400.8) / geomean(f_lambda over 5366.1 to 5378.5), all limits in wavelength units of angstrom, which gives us 1.01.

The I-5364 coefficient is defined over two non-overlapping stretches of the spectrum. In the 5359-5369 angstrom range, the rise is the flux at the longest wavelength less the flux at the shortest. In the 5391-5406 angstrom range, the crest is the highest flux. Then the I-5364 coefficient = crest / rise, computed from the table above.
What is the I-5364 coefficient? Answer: -12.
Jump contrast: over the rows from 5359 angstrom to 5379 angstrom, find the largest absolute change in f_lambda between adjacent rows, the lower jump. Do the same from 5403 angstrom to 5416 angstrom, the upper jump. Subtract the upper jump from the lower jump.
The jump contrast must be 0.1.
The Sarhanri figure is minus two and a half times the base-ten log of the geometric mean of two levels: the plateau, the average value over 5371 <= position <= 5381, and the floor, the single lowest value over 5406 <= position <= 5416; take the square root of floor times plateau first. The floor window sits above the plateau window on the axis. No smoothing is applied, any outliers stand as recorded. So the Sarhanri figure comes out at -3.16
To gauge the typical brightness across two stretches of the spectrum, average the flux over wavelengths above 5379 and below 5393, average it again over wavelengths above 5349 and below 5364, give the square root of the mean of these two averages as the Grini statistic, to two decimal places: 4.54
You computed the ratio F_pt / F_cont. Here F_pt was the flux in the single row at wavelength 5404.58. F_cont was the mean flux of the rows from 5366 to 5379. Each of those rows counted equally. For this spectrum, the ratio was 0.96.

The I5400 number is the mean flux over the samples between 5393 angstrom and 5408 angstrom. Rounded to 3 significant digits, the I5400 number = 18.6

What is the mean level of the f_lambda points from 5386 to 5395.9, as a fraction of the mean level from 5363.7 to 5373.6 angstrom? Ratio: 1.08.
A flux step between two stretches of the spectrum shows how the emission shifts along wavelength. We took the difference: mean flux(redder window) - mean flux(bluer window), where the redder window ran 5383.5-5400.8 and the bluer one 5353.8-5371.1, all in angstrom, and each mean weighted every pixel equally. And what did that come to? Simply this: -0.33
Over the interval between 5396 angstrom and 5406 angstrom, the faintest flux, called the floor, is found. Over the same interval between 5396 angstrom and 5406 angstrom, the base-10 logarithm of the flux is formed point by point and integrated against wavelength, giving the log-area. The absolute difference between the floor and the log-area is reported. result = 5.3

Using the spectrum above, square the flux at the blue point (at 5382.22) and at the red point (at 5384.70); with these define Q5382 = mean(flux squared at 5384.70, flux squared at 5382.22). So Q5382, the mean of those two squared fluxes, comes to 418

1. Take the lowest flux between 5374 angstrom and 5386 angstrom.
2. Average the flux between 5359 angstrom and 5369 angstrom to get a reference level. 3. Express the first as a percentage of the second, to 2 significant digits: 94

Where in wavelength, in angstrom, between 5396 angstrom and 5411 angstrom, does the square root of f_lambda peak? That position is 5399.60 angstrom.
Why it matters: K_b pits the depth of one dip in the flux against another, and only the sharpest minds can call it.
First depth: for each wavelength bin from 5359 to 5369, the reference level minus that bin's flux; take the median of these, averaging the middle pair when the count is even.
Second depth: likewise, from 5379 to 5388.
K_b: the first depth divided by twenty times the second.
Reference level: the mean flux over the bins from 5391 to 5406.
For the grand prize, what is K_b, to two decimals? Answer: 0.03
